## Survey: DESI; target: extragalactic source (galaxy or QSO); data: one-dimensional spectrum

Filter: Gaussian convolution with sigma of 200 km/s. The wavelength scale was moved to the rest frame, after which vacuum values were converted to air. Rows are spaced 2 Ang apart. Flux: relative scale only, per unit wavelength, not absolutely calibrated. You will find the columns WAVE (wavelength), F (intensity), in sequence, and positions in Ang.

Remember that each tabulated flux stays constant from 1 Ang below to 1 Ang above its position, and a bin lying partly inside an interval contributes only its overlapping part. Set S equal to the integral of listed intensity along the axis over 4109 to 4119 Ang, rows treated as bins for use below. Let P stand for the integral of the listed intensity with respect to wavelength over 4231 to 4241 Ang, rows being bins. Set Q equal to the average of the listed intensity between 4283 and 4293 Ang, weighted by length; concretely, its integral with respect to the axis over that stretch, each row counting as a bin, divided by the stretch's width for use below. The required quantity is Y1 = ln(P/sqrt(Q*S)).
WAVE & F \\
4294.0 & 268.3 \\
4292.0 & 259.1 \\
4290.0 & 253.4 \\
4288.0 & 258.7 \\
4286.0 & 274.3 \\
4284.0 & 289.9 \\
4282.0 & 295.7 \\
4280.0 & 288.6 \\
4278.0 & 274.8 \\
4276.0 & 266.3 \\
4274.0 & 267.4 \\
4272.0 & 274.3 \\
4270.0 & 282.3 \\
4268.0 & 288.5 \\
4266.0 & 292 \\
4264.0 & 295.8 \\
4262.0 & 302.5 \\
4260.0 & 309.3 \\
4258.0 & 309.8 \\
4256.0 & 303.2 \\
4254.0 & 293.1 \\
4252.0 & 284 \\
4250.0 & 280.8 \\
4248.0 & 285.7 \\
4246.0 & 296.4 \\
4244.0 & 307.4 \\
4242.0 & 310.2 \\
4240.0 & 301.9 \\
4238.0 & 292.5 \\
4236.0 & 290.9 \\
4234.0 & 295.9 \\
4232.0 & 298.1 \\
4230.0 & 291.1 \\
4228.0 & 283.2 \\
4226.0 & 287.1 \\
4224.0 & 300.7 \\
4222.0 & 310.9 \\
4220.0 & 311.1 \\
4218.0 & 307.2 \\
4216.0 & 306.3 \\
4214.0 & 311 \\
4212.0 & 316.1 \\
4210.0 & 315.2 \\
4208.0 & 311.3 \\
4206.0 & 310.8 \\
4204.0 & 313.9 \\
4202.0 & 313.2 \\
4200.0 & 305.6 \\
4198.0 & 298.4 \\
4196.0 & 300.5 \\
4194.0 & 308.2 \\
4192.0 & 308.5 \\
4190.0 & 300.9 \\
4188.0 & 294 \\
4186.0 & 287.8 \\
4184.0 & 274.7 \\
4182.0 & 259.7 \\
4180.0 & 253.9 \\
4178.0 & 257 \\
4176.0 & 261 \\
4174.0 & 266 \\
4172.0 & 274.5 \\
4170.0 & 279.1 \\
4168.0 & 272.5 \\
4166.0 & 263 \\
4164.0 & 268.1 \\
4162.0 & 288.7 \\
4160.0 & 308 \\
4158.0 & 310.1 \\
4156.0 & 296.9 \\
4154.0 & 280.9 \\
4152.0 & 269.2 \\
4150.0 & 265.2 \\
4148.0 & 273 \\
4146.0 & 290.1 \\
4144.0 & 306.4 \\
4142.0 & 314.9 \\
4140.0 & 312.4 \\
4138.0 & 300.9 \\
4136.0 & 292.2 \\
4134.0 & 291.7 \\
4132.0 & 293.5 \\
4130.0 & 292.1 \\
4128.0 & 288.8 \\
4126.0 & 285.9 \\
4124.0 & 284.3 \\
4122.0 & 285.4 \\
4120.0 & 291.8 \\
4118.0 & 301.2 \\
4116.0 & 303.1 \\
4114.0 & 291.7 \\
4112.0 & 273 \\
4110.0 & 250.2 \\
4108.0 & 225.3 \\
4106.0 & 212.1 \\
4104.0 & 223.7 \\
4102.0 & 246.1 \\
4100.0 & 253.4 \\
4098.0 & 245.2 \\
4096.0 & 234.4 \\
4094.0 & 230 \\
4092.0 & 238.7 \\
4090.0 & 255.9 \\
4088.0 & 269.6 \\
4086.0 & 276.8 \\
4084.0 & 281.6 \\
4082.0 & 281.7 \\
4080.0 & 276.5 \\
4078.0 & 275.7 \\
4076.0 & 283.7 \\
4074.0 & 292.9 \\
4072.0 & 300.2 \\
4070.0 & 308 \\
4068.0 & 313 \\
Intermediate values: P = 2959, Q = 267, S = 2838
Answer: 1.22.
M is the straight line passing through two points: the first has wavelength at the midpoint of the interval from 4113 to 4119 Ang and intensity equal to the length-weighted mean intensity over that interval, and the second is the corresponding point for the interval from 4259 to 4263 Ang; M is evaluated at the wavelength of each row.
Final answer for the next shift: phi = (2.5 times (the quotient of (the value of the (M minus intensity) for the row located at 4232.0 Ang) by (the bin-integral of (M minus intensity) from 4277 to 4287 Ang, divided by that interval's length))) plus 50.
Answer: 50.7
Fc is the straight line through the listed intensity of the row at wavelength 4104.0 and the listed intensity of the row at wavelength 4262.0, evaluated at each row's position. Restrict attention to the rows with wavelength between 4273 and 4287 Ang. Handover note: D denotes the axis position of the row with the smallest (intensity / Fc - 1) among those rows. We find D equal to 4276.0 Ang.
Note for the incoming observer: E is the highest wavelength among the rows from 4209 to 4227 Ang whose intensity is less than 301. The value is 4226.0 Ang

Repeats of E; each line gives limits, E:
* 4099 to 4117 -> 4114.0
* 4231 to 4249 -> 4248.0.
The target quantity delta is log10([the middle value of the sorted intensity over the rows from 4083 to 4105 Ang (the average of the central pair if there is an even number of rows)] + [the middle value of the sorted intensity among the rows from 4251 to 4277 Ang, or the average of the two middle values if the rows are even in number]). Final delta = 2.73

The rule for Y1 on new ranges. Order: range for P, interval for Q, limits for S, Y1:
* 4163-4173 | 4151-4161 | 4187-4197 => 1.06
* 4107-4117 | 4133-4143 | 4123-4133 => 1.06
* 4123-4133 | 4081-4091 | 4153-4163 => 1.17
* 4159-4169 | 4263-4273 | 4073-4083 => 1.14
